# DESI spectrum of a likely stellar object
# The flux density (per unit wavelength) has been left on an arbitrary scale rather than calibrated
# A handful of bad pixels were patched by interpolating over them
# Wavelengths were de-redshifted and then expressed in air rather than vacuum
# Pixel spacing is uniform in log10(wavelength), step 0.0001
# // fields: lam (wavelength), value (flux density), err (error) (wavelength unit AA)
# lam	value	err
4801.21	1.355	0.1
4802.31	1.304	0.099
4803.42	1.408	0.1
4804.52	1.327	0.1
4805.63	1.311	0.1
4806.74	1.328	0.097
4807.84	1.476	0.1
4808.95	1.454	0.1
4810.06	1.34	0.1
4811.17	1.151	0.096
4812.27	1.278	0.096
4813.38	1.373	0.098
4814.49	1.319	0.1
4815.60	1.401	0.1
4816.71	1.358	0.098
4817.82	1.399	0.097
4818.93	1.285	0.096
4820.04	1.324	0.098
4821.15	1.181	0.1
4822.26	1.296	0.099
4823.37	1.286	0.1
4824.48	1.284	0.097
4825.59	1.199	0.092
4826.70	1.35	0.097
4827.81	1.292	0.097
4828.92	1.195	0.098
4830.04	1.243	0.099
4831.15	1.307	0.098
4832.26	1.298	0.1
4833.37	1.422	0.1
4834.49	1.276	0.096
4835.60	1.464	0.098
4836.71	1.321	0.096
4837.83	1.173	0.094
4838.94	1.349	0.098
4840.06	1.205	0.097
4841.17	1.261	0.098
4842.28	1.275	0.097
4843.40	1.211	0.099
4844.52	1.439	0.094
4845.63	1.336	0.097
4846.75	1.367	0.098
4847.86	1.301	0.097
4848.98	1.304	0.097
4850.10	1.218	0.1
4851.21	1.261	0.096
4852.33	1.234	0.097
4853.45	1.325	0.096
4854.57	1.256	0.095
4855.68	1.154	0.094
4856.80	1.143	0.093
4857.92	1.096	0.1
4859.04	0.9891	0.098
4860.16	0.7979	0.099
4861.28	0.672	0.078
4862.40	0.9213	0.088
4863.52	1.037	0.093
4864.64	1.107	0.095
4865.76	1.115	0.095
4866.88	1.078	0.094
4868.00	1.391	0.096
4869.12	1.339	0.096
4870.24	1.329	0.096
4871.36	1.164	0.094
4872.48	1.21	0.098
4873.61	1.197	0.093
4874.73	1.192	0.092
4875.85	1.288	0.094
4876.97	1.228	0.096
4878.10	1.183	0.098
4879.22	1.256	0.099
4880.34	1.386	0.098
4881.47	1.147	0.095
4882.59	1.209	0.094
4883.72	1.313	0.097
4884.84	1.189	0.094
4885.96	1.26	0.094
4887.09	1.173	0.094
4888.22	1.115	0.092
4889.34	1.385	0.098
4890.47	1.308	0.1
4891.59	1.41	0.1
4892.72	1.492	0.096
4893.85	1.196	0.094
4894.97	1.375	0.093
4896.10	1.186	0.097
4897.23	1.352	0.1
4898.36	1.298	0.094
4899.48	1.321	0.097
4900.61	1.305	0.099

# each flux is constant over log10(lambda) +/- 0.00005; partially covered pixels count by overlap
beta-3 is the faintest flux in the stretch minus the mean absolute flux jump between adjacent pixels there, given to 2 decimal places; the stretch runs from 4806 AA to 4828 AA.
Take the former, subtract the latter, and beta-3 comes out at 1.07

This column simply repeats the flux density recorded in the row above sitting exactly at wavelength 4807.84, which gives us 1.476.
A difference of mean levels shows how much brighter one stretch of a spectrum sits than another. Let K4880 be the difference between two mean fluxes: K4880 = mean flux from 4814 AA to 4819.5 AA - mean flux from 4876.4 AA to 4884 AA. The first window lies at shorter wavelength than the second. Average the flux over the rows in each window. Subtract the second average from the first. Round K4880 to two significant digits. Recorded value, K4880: 0.11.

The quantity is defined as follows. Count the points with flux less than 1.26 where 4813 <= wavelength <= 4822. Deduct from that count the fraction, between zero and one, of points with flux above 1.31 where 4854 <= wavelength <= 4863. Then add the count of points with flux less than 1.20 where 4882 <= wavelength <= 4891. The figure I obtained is 4.0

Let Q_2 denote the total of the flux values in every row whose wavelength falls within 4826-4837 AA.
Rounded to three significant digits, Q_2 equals 13.2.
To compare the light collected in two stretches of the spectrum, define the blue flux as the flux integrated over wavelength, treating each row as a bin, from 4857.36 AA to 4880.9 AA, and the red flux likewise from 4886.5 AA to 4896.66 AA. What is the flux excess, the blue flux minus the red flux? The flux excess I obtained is 14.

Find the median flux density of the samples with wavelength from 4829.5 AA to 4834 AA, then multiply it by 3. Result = 3.9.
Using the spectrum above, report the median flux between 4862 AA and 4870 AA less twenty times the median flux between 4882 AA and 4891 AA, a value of -23.6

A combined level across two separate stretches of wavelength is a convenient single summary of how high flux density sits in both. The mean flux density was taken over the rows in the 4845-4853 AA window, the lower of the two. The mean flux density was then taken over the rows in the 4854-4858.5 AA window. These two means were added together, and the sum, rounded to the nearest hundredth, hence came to 2.45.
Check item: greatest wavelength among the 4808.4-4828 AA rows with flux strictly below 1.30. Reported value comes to 4827.81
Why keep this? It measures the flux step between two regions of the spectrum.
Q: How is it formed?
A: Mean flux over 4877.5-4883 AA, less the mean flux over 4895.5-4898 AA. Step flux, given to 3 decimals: -0.033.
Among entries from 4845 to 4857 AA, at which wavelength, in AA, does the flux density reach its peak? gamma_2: 4846.75 AA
